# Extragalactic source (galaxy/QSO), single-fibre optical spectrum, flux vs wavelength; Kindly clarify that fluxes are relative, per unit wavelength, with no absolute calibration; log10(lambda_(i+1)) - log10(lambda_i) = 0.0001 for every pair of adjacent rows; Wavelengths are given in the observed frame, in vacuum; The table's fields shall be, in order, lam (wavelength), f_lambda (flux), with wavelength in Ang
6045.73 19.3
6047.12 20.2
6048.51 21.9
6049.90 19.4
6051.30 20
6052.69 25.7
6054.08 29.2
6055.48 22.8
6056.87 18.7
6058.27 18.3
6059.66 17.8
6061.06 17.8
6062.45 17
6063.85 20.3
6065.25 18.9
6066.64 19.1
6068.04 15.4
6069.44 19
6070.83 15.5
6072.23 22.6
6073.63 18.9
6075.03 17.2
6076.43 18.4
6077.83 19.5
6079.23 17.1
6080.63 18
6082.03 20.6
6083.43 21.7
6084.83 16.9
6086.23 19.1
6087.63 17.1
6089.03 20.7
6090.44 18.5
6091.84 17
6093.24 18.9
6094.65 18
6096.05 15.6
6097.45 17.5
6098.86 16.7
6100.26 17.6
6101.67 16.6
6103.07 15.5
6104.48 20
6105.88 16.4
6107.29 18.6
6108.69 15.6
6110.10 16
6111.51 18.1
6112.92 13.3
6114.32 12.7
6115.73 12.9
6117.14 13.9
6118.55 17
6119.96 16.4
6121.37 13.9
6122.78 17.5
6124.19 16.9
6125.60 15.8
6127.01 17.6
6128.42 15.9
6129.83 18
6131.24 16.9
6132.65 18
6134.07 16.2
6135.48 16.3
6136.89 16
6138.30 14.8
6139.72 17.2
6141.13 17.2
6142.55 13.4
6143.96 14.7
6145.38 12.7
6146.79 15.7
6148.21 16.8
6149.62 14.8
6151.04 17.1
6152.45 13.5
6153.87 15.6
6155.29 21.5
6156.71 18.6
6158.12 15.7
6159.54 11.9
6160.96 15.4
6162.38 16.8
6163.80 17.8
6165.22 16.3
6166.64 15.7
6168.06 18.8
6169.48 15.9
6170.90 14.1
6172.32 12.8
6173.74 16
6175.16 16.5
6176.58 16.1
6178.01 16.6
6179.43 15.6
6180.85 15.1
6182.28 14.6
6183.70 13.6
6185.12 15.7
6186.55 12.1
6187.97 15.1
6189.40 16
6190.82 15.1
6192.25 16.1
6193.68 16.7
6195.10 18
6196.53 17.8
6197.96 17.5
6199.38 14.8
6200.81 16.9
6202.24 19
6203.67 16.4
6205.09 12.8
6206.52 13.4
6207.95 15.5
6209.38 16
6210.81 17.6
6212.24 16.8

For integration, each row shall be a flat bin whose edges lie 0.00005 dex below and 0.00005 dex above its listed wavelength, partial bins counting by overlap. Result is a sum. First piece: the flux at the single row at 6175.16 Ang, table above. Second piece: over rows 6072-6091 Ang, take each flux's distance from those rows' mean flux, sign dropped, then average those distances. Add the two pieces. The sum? 17.94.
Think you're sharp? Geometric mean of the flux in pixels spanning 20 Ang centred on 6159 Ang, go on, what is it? 16.2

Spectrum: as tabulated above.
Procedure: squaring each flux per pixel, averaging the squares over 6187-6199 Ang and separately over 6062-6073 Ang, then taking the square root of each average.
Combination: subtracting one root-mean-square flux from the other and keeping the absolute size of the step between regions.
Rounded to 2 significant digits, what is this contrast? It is 2.0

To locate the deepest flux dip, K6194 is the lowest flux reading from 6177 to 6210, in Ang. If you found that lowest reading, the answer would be 12.1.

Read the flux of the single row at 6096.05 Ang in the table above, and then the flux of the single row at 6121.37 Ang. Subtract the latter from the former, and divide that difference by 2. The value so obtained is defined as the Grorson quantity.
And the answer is 0.85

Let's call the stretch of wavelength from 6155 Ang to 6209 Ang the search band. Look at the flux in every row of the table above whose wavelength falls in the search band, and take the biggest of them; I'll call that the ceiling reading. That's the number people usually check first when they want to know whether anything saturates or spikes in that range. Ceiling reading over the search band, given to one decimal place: 21.5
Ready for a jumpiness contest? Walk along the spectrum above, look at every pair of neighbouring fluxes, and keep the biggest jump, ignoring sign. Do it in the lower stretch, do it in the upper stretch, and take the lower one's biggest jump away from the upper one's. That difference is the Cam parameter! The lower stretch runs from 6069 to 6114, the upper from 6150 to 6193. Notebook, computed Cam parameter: -1.2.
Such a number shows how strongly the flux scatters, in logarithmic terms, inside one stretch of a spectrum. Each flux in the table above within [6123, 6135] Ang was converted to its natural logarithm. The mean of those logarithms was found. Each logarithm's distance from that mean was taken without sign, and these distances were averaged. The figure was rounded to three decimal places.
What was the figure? 0.042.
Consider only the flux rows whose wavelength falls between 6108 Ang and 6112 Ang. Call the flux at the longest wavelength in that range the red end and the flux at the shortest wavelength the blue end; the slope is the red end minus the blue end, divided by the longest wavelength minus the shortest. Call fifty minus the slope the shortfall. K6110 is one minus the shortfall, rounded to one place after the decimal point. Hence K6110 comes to -48.1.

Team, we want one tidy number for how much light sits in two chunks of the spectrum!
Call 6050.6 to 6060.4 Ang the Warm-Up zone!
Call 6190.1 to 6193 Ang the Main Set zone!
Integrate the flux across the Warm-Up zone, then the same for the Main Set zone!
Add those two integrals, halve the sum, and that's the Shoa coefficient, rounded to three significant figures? 129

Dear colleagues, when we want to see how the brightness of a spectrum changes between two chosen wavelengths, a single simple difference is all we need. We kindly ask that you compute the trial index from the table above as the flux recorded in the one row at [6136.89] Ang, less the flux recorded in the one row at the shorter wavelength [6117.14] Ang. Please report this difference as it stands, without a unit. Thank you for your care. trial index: 2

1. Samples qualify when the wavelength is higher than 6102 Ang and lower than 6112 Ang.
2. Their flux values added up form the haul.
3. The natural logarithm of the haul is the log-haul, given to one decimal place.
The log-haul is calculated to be 4.8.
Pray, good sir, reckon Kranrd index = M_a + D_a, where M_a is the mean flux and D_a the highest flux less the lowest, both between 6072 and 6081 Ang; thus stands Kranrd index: 24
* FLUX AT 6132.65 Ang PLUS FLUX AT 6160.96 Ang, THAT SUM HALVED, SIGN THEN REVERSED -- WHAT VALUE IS -16.7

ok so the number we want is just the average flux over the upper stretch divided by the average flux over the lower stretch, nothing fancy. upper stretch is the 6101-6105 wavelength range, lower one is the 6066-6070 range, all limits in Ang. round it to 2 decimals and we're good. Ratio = 0.97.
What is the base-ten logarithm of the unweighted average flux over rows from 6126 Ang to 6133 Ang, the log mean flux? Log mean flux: 1.24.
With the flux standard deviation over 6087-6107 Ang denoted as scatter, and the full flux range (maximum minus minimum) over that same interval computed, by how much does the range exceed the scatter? 4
